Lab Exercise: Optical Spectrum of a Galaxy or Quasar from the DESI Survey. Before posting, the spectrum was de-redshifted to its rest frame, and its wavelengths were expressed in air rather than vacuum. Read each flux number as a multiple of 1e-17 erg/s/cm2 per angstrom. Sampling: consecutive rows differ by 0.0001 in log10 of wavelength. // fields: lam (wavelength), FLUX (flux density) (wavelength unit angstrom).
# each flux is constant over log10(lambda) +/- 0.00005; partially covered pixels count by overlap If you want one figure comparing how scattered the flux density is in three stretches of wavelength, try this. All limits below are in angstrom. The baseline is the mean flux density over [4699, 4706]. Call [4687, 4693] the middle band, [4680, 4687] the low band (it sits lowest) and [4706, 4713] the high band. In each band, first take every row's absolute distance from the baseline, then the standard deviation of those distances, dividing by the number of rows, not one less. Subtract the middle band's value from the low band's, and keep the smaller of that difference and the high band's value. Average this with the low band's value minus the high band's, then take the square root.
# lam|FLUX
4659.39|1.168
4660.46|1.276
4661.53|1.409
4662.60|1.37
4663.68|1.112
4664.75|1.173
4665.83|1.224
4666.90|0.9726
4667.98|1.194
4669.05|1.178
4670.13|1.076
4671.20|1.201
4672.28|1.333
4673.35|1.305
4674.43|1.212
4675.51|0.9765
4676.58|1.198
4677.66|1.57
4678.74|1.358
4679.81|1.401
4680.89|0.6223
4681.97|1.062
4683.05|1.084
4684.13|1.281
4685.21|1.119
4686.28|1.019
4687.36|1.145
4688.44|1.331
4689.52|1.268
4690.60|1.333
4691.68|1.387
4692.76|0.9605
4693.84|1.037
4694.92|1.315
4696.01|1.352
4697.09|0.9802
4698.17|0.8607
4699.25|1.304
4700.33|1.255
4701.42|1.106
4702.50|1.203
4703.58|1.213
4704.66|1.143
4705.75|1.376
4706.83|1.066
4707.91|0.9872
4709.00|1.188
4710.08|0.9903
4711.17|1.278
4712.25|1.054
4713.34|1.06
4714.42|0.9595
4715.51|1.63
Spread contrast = 0.30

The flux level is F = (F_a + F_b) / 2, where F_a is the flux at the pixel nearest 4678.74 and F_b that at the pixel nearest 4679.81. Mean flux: 1.38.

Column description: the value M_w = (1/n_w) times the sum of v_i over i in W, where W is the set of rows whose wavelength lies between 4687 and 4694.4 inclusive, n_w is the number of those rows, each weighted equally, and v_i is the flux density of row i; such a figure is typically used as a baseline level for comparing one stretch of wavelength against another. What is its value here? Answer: 1.21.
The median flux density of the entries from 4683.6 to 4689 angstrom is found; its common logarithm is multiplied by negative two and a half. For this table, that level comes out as -0.15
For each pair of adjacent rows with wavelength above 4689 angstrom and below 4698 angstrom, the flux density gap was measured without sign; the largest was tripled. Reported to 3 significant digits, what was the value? 1.28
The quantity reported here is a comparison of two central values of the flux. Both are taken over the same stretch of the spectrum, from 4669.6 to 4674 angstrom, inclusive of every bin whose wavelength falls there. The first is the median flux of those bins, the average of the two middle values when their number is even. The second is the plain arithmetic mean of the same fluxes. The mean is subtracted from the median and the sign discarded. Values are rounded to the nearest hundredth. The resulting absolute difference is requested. 0.02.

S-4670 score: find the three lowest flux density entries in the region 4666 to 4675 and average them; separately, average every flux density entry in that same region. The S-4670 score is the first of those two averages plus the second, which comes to 2.26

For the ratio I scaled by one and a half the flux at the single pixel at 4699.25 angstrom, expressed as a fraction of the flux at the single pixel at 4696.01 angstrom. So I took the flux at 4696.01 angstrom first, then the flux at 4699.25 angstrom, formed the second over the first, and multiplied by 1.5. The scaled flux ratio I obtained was 1.4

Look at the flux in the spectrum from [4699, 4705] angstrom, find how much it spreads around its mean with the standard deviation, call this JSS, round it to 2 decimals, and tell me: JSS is 0.07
